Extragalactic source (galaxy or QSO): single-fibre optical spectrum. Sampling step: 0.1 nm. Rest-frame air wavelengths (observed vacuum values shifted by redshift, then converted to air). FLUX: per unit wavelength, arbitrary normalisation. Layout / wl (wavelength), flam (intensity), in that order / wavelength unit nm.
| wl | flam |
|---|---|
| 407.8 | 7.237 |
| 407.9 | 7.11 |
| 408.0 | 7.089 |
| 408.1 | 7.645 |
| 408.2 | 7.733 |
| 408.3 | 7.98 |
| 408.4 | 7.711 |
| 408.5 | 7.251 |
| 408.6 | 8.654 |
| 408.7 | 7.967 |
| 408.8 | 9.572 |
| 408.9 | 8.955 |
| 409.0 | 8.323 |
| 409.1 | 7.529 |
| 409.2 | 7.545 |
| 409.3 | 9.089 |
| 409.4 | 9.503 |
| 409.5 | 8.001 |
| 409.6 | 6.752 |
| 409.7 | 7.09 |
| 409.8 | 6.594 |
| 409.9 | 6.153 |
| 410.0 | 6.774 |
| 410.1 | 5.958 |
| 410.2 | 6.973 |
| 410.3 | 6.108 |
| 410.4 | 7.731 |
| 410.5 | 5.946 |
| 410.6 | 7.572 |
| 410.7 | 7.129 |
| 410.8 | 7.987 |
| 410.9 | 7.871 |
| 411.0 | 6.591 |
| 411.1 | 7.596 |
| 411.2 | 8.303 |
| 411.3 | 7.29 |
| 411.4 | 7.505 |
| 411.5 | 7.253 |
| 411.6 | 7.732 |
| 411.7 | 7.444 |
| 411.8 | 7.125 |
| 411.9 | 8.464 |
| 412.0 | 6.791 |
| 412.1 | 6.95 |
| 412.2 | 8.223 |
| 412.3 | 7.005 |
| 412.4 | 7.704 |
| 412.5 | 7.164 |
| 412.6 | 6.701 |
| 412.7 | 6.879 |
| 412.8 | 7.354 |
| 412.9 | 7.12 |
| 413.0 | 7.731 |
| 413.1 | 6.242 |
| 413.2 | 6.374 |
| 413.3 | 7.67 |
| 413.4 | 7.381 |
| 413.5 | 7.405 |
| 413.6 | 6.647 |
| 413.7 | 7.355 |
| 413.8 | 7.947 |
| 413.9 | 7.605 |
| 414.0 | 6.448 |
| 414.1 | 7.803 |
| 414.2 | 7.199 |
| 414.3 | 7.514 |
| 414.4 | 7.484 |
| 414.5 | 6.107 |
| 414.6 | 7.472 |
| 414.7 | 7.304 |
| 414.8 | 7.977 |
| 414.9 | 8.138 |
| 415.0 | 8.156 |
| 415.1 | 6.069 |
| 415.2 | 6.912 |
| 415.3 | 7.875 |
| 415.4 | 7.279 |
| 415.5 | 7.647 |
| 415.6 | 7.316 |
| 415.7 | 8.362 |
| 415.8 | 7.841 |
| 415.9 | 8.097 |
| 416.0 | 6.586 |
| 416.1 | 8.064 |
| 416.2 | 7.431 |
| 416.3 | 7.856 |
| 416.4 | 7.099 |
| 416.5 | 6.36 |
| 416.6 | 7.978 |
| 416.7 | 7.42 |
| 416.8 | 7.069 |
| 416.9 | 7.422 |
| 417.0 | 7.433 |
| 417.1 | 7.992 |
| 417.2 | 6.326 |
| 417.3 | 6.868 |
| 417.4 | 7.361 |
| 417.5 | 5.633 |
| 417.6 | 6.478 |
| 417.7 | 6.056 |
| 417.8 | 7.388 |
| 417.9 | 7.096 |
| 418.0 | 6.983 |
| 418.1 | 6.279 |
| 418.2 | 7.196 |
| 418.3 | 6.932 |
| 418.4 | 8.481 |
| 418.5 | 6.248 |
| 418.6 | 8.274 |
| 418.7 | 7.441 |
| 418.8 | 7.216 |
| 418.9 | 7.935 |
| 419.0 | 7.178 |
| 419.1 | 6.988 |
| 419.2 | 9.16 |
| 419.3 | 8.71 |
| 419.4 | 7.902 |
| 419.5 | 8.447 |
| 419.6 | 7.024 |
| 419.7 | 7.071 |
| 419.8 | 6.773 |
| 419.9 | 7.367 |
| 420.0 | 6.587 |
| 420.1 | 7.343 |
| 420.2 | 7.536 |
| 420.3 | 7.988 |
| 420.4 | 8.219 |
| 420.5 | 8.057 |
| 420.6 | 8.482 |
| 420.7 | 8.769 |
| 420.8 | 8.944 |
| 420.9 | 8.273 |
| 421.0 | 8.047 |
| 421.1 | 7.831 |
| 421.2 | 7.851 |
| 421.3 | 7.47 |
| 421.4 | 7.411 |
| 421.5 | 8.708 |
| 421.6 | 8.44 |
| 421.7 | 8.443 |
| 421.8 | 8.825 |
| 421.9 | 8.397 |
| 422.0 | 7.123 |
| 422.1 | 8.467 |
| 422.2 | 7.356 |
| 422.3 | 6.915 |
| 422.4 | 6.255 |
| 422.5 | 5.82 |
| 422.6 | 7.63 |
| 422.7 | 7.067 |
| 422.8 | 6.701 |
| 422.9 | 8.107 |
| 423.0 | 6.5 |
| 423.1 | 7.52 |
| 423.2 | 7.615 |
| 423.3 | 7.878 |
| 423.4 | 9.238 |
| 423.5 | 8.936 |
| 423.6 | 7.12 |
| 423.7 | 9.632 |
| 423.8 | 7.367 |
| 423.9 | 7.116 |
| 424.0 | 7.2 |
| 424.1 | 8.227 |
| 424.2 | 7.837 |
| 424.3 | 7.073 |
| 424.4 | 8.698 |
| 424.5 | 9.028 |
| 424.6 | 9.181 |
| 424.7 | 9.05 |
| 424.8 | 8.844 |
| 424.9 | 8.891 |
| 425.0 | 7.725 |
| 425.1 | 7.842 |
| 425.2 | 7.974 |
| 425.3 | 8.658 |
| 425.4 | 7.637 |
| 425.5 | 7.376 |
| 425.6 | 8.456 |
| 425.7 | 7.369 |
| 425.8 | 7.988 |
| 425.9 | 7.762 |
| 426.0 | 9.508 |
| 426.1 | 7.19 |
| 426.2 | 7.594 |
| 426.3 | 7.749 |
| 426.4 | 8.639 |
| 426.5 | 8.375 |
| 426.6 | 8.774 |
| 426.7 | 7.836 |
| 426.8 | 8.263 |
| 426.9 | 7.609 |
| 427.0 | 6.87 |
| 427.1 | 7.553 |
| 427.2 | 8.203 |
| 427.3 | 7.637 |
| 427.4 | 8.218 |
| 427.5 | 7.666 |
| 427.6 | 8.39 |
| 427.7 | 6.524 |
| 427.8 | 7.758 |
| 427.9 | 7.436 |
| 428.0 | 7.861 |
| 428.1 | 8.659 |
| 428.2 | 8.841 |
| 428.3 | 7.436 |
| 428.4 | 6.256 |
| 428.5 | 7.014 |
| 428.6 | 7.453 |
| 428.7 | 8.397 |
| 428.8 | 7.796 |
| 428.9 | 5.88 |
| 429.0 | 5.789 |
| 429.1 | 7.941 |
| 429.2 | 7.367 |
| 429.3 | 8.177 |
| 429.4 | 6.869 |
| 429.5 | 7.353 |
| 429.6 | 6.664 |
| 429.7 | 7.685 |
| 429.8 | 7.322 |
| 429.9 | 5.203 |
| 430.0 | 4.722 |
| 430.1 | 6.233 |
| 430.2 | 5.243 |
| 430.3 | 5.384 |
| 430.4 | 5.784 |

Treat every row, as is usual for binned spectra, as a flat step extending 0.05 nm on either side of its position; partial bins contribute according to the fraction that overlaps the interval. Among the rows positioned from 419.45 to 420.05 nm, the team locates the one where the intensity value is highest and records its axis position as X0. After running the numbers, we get 419.5 nm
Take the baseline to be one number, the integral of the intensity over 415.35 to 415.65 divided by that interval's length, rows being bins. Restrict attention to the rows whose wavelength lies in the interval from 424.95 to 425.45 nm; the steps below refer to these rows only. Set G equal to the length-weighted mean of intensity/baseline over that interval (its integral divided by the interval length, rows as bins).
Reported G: 1.07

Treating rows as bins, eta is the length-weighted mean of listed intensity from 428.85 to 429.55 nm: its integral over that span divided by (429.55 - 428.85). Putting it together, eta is 7.05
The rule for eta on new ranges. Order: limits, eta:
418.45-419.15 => 7.33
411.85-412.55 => 7.47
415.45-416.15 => 7.70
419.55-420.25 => 7.10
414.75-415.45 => 7.49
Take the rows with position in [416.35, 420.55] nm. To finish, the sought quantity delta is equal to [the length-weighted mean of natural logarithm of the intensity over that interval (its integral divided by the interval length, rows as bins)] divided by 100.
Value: 0.0198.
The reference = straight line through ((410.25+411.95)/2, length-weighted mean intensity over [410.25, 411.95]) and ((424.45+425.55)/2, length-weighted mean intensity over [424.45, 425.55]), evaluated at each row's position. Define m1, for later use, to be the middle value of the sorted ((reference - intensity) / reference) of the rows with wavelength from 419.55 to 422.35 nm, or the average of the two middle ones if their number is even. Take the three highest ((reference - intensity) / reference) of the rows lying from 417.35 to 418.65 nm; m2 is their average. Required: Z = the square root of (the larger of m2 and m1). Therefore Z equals 0.49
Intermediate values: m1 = 0.02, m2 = 0.24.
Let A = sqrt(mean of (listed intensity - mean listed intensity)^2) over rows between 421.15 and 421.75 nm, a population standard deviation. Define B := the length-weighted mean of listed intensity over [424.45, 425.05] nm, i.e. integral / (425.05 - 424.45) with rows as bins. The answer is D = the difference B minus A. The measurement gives 8.28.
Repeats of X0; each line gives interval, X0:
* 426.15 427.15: 426.6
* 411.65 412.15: 411.9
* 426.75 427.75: 427.6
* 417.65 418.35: 417.8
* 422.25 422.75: 422.6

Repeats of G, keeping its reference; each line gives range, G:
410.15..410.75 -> 0.93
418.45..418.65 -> 0.98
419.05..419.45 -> 1.10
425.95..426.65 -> 1.11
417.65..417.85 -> 0.91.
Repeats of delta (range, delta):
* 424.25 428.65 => 0.0207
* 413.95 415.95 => 0.0200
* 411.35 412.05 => 0.0201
